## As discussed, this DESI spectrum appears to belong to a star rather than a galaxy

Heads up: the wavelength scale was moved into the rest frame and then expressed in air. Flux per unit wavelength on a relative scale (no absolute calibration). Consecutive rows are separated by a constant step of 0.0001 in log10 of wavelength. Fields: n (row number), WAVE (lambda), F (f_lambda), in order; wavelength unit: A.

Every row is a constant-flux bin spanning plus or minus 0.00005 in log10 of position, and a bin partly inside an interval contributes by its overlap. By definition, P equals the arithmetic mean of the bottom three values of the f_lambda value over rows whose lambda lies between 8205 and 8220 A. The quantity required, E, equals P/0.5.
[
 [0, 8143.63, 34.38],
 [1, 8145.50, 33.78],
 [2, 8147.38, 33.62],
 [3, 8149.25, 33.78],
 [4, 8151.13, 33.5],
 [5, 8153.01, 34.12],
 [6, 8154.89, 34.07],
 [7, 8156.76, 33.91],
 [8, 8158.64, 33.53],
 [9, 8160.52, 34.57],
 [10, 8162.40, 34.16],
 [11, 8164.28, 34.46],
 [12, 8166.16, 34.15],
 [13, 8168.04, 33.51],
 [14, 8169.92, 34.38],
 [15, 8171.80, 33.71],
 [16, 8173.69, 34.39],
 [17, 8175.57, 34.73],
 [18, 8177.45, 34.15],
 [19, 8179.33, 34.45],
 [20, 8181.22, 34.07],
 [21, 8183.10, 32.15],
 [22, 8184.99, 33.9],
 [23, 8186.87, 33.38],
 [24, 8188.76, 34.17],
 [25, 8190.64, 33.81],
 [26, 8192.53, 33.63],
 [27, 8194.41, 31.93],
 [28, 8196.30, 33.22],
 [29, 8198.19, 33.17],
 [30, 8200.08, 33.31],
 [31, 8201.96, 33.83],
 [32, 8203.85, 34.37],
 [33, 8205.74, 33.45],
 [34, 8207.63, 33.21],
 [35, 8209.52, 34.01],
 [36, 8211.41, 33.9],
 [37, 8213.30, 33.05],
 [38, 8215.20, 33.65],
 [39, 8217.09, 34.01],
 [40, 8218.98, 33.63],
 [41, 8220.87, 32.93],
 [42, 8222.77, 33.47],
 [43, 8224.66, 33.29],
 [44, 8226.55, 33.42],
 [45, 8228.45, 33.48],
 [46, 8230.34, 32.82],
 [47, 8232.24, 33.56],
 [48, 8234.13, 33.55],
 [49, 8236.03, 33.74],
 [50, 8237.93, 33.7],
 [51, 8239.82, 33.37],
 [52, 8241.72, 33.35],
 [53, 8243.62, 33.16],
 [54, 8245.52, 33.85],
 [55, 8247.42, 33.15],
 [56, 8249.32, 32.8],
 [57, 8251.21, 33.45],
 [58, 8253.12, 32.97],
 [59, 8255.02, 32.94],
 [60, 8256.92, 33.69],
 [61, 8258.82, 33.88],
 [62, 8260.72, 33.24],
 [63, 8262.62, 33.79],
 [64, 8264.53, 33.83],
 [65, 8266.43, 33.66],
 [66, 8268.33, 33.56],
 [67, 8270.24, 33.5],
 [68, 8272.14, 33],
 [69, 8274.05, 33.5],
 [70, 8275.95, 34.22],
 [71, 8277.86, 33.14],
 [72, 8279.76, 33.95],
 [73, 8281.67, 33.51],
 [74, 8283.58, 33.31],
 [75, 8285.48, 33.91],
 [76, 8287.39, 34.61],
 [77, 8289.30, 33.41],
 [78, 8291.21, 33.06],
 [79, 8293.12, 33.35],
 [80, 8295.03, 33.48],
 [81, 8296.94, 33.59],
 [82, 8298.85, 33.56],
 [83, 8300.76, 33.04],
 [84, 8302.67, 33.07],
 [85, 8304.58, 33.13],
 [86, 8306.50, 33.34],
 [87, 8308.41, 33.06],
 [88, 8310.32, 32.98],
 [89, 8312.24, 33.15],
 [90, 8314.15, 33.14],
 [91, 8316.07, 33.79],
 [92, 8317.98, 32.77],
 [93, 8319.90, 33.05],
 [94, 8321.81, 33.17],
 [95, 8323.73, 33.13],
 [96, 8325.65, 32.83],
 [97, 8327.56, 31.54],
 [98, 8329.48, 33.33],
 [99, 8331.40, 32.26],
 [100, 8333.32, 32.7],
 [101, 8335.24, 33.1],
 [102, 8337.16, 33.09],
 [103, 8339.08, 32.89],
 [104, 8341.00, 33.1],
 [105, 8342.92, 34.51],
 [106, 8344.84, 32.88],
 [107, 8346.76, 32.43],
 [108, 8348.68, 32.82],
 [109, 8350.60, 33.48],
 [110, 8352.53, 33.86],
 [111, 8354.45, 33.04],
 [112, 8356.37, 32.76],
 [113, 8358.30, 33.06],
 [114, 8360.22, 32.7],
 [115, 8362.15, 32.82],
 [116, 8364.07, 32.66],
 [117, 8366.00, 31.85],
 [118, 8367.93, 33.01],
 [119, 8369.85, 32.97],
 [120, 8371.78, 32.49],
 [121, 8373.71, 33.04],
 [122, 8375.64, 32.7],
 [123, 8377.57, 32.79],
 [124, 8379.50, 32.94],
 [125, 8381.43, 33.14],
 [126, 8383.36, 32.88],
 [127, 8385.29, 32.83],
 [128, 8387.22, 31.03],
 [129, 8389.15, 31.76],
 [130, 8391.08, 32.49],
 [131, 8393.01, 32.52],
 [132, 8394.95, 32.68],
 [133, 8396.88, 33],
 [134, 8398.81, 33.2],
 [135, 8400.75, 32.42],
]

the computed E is 66.5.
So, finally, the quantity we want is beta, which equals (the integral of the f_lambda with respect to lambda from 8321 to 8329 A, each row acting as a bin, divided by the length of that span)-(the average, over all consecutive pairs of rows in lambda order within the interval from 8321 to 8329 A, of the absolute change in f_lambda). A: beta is 32.1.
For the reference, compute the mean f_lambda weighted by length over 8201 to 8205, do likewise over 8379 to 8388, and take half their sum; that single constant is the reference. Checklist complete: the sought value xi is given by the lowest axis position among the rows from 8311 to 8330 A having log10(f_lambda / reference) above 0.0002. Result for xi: 8316.07 A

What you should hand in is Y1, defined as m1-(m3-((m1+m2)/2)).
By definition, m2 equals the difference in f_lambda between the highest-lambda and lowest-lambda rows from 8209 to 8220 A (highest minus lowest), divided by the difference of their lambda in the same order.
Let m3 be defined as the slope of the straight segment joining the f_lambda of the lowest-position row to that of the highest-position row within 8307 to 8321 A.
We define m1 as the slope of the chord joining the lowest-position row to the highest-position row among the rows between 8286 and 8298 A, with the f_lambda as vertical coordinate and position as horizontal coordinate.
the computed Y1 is -0.18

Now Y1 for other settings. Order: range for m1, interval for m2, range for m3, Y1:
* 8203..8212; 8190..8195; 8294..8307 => -0.33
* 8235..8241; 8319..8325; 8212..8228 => -0.16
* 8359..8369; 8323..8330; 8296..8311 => 0.12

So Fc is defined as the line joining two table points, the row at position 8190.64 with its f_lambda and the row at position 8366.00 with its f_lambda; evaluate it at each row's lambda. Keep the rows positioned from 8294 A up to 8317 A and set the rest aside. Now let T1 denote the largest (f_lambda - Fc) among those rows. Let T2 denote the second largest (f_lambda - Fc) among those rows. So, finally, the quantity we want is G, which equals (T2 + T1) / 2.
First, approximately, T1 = 1.38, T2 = 1.0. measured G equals 1.2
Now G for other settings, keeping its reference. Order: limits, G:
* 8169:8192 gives 0.6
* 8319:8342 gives 1.0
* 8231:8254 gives 0.5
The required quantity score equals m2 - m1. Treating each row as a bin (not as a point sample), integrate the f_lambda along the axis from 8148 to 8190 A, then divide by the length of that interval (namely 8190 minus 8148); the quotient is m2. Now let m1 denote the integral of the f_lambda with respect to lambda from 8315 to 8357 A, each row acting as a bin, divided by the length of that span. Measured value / 0.9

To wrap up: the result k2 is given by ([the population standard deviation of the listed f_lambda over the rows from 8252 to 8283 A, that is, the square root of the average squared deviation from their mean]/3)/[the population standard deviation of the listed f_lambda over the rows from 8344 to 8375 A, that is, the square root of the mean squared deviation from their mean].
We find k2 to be 0.29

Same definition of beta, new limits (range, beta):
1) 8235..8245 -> 33.3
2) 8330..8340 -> 32.6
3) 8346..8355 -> 32.6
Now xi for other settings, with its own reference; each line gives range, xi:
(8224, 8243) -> 8226.55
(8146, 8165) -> 8147.38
